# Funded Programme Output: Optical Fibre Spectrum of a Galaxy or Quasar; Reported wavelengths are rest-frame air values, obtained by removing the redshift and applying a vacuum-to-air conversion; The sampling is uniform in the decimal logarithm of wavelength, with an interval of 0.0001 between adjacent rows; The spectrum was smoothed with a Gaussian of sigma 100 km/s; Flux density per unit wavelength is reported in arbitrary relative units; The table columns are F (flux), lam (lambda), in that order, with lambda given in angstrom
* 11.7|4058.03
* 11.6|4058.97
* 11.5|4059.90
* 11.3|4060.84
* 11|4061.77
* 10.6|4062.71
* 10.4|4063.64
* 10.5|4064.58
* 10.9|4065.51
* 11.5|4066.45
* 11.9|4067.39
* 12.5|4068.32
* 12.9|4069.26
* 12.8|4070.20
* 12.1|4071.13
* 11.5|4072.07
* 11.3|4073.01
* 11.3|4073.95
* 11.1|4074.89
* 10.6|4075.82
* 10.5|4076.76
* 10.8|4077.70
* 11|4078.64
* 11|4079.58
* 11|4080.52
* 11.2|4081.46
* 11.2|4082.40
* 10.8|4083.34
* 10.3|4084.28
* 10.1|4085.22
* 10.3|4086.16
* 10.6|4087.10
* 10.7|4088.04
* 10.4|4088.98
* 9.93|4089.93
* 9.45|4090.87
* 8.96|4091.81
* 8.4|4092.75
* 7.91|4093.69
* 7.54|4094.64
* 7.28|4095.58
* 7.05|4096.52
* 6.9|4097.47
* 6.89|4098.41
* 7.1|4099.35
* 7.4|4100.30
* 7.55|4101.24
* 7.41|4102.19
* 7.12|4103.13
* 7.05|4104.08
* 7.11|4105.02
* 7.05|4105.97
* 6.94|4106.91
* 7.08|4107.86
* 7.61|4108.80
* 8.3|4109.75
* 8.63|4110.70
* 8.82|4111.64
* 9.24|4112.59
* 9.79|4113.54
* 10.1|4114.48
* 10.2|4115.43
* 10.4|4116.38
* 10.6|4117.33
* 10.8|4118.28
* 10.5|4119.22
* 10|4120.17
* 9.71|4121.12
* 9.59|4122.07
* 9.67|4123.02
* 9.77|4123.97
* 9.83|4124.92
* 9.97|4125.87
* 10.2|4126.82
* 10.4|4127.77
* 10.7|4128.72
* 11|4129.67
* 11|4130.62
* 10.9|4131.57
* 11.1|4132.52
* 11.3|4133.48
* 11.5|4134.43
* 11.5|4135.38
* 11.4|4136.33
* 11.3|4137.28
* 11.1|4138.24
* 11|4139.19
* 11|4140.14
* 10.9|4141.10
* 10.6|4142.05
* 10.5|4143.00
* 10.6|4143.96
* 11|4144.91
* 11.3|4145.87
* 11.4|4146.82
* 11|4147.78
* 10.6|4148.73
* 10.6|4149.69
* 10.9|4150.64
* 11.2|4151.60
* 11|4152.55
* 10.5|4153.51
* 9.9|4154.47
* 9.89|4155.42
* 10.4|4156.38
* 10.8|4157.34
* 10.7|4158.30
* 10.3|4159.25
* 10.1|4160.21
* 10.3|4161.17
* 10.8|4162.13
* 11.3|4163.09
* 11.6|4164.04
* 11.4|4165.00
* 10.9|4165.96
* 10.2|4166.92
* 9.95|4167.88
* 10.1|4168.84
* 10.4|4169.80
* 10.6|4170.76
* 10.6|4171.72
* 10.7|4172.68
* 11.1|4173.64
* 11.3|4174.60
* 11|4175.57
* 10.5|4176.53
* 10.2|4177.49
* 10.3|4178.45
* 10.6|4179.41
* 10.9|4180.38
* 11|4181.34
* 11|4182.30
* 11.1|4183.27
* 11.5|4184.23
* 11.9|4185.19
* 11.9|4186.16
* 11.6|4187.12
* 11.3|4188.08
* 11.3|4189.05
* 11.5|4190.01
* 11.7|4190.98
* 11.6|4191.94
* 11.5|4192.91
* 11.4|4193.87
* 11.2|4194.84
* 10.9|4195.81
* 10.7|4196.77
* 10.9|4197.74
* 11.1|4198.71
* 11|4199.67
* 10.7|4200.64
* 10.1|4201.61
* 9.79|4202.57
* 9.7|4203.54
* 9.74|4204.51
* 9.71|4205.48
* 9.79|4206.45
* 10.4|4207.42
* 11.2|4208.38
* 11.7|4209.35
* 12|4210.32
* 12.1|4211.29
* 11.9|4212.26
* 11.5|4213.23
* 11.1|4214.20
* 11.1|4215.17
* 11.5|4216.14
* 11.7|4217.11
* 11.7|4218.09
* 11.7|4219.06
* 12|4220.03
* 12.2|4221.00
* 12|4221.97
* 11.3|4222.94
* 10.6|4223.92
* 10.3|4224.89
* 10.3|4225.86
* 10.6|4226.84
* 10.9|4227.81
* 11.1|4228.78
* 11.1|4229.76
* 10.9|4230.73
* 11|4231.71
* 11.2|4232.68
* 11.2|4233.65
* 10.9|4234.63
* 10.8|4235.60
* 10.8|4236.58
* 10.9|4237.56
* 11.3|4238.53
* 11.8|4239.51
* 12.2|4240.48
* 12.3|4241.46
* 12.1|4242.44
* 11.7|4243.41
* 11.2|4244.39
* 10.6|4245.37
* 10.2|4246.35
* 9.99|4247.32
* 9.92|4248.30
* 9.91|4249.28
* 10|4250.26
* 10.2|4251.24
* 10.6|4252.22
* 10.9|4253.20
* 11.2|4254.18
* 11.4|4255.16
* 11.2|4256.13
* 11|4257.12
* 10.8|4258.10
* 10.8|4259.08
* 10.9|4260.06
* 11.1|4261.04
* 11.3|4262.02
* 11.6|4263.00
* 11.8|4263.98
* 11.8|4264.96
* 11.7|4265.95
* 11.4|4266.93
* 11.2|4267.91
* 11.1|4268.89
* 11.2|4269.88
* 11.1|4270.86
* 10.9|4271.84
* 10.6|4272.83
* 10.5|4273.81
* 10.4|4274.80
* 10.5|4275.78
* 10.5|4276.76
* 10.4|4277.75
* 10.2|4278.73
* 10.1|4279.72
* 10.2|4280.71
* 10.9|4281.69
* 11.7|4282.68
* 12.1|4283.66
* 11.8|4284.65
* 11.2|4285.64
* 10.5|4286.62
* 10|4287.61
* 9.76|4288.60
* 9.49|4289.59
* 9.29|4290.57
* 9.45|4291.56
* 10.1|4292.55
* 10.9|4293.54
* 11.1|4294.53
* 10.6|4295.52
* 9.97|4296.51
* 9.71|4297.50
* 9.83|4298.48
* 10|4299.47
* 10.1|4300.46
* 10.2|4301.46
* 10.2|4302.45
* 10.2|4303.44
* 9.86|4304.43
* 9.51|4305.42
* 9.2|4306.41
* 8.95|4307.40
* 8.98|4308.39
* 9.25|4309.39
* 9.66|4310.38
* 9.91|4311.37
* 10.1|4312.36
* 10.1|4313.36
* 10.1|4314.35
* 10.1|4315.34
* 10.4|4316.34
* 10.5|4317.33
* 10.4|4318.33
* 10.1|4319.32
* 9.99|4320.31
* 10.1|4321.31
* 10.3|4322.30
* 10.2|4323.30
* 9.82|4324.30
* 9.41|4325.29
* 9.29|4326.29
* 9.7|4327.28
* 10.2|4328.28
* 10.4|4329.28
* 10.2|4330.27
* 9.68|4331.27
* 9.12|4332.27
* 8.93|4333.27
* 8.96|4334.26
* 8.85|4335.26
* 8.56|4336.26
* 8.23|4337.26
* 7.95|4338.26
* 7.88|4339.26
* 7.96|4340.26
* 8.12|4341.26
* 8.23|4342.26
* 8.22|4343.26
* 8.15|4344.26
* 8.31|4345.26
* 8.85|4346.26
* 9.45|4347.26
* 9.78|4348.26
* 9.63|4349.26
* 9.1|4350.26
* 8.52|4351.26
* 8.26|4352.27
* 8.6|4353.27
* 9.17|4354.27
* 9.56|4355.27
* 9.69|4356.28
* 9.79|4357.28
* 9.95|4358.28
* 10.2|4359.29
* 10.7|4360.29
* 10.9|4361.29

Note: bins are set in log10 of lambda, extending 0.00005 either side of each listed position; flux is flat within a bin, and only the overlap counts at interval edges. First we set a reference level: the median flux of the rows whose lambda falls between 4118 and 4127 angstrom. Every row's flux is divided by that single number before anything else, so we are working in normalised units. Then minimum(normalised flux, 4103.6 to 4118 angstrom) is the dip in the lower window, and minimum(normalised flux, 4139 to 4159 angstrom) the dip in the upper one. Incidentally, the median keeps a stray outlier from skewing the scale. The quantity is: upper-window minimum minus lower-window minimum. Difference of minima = 0.30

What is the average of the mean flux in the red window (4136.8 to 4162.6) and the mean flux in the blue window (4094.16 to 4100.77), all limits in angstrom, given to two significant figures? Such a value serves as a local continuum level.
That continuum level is 8.9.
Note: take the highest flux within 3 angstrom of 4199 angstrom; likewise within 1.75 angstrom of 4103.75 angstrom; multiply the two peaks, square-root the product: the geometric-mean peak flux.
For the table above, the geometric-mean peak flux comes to 9.1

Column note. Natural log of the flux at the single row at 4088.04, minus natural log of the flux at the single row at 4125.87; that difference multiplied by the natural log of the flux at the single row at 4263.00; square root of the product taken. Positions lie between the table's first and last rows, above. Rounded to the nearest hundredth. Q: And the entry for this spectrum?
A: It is 0.42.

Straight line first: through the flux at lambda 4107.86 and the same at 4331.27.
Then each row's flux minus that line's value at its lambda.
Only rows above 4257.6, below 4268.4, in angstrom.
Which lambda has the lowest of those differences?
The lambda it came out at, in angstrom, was 4259.08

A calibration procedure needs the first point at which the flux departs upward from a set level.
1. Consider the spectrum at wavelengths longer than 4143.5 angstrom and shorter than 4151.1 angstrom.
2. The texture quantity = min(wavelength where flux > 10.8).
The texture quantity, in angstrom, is 4144.91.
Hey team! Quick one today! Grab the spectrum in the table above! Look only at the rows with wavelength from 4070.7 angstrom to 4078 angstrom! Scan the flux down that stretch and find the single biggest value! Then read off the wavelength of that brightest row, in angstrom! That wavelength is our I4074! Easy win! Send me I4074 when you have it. 4071.13 angstrom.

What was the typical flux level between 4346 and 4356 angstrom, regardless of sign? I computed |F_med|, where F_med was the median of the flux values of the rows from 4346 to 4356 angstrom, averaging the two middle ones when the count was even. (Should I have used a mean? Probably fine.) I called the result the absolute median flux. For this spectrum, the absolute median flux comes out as 9.1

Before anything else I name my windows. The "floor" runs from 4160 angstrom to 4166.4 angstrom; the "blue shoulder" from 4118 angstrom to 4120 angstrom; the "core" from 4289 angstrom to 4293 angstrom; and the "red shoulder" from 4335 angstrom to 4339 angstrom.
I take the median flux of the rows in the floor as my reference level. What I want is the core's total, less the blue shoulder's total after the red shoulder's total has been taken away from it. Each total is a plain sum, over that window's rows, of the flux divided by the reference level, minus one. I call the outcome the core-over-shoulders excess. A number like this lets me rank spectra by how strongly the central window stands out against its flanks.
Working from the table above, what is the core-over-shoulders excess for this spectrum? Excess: -1.4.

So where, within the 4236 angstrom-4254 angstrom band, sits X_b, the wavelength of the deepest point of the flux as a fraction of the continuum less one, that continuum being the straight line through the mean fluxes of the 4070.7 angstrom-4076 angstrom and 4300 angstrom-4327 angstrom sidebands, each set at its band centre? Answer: 4249.28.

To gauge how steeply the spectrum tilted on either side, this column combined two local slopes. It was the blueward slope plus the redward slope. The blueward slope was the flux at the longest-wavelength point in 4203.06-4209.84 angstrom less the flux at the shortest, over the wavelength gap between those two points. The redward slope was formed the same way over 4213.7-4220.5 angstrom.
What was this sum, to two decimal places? 0.50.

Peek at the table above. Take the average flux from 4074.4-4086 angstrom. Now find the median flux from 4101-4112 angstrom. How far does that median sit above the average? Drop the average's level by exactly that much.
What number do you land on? 14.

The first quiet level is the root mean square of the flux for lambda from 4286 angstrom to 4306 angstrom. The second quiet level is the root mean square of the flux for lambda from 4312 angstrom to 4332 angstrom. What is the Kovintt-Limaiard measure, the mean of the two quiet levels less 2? 8.05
